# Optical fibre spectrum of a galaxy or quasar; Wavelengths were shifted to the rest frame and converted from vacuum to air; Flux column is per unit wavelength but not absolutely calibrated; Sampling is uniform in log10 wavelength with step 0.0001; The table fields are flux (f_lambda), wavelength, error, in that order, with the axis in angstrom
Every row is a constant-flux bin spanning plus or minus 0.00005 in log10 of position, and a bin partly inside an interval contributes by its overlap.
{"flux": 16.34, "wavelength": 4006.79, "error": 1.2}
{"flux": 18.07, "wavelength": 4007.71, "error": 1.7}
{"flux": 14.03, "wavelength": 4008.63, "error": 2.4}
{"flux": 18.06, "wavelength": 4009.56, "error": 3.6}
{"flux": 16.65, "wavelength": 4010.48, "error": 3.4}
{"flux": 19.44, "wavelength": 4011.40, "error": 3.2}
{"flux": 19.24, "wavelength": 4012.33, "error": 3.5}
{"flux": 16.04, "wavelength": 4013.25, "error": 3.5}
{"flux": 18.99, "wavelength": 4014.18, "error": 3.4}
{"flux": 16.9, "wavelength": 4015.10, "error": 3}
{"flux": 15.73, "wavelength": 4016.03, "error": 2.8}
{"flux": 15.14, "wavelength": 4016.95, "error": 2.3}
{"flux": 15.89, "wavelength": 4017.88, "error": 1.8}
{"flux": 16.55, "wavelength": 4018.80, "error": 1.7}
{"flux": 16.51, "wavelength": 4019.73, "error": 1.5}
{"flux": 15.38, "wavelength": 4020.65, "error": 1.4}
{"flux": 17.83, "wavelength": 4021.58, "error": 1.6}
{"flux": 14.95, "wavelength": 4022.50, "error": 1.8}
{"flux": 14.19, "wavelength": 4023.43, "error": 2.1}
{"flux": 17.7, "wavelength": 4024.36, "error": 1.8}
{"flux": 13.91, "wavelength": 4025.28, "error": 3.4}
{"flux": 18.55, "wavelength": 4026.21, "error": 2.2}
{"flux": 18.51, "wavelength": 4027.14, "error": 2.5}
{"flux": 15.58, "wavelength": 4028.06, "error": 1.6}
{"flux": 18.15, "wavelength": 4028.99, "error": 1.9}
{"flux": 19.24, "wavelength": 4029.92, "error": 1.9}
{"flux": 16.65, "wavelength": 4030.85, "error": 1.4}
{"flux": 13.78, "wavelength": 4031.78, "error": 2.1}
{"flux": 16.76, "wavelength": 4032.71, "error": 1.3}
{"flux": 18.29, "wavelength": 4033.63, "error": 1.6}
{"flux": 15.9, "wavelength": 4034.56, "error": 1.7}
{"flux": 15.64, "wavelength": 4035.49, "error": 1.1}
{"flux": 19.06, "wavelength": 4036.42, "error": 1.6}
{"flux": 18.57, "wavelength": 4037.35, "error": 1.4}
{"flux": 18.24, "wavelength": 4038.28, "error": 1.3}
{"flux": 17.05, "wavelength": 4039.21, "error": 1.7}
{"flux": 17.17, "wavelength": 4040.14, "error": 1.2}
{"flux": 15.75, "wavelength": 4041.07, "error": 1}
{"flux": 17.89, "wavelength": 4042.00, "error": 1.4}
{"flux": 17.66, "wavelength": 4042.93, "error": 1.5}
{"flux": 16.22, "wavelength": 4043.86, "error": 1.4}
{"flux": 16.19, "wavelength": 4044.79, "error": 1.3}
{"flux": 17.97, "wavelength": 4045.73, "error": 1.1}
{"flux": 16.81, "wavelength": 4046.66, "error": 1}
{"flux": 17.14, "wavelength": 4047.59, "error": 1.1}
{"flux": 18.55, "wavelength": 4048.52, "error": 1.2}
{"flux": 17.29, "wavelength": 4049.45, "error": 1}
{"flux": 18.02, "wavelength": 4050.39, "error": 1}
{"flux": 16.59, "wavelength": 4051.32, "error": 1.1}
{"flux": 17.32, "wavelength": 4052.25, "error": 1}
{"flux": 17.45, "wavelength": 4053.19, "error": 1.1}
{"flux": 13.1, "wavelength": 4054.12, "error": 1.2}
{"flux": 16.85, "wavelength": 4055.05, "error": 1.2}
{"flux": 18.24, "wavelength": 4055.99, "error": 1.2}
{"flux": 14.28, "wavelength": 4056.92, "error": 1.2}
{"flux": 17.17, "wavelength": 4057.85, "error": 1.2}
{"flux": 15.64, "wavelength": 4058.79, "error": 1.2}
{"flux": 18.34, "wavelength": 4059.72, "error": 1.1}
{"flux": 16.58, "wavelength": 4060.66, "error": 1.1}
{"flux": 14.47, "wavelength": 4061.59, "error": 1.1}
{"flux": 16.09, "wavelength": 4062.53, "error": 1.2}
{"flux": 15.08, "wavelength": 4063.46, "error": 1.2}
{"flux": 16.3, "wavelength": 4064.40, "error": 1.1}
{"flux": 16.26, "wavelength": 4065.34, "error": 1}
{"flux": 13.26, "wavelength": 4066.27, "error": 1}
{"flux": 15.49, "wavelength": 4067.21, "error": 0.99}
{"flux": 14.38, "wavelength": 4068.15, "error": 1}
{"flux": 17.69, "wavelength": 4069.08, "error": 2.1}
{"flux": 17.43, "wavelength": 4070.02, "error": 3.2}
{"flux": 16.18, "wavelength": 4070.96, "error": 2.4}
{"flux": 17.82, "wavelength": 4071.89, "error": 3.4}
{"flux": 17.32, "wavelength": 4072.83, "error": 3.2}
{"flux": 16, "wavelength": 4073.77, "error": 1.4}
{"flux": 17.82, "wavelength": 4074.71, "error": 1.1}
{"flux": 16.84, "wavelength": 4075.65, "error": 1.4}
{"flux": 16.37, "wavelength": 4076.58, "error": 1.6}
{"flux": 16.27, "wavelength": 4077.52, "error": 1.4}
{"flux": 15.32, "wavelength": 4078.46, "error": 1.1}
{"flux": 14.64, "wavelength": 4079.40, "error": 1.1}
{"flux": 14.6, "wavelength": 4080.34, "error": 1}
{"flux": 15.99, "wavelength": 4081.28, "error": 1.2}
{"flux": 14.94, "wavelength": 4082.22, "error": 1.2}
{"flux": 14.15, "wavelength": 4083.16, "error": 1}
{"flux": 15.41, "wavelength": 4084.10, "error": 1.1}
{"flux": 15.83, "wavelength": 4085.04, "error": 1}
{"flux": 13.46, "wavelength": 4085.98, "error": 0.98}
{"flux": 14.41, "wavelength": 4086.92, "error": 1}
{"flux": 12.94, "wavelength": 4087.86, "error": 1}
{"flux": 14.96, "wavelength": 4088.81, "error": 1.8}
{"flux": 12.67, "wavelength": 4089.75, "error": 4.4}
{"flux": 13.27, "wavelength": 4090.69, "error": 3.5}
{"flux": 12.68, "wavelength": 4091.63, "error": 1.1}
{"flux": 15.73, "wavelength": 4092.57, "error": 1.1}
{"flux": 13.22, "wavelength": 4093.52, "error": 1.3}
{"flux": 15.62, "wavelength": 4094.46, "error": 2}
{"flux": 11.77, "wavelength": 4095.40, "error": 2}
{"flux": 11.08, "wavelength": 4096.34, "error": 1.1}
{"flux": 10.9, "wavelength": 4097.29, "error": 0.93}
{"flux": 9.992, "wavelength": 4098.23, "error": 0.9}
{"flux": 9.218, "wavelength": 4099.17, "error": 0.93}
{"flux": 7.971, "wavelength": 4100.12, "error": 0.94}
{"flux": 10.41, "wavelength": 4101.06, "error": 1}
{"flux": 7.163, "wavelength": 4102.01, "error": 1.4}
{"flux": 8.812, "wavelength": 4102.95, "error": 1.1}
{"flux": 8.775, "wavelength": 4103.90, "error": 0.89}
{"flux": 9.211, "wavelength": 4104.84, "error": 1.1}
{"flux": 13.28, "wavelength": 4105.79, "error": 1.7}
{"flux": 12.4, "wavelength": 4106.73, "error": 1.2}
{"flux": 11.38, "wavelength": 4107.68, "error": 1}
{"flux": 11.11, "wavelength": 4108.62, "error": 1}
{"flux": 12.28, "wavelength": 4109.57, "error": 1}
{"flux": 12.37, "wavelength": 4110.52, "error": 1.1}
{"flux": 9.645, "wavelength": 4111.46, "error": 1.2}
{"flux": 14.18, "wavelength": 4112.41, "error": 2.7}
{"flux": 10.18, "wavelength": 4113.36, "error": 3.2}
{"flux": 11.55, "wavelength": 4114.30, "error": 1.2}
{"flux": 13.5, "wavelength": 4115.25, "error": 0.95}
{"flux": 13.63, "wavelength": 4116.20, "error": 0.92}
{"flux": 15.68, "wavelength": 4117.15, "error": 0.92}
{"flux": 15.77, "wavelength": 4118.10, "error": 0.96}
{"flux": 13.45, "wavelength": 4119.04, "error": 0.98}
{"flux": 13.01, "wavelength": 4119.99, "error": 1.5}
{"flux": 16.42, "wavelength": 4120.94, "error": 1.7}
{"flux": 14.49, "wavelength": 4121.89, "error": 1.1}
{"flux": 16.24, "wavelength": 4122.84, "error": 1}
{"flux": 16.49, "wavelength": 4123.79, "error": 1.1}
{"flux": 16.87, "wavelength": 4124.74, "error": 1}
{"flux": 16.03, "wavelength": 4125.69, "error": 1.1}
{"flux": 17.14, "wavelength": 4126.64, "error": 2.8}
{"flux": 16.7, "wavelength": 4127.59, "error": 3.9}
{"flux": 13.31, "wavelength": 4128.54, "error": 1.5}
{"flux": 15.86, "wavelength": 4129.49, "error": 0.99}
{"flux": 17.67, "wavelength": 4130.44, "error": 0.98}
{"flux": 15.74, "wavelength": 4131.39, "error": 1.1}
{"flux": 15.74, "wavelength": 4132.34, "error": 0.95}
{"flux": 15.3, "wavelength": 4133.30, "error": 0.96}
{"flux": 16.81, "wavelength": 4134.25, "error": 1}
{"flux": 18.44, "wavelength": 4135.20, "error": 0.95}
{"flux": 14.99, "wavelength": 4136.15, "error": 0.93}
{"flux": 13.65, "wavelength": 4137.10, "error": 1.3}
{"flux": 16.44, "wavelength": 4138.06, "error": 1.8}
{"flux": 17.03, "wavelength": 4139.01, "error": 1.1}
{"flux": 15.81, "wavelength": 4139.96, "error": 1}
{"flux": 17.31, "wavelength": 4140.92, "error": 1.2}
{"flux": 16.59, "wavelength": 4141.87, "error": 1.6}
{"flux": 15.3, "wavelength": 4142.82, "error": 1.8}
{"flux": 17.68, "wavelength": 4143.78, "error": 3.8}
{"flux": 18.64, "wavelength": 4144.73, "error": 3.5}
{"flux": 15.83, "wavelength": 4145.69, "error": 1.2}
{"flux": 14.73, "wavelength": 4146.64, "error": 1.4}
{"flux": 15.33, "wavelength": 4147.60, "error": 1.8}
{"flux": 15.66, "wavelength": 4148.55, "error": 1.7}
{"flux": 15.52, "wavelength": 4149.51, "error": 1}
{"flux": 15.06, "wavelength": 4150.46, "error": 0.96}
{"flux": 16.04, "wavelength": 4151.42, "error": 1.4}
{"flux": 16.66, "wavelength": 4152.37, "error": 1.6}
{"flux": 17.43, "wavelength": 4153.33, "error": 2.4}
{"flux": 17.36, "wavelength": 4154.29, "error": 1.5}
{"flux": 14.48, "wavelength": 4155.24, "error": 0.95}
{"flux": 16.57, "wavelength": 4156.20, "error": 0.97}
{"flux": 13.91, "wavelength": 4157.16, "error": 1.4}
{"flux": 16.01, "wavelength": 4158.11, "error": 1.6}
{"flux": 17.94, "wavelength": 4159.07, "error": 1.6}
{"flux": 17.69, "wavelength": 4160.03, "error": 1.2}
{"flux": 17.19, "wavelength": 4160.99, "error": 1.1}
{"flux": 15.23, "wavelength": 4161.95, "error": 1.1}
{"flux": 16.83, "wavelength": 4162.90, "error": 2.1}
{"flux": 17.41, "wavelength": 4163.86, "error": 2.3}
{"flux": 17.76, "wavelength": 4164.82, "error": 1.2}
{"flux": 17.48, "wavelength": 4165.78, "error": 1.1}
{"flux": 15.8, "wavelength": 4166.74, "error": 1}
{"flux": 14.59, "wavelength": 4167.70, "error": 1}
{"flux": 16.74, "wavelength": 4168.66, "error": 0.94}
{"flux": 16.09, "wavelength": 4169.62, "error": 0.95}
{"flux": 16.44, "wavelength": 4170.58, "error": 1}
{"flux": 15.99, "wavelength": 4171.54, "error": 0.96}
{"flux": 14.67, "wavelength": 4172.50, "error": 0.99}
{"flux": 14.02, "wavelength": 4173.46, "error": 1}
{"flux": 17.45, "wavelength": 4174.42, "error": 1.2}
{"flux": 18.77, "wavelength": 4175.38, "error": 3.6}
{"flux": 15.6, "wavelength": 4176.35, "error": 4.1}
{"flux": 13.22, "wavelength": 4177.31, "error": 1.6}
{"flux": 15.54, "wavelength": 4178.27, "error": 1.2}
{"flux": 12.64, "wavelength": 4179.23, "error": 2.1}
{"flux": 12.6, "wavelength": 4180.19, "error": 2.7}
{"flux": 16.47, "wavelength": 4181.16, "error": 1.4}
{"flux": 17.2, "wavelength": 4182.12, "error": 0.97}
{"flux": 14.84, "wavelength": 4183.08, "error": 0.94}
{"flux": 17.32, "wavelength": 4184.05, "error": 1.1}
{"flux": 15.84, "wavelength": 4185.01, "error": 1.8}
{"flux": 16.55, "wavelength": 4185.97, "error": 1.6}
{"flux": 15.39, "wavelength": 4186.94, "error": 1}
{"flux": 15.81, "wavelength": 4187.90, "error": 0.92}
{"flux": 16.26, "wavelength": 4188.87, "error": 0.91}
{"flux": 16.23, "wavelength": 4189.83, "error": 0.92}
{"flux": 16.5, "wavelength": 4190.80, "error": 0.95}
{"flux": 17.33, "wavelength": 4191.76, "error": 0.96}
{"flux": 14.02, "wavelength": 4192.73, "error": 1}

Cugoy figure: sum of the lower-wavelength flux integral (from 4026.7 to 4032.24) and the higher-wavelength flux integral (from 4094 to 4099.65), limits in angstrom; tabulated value 159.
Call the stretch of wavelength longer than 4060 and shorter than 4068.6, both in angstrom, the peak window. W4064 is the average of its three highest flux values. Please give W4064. 16.4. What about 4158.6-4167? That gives 17.8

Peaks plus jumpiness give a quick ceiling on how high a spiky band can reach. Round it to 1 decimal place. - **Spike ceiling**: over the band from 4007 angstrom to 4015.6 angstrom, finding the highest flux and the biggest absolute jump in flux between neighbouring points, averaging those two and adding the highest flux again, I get 31.2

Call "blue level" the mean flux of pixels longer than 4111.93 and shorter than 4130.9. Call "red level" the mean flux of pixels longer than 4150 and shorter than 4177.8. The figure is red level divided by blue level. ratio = 1.09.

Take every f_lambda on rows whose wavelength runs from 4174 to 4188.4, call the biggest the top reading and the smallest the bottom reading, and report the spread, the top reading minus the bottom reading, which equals 6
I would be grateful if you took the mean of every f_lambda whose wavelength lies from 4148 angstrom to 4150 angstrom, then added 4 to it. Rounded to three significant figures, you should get 19.6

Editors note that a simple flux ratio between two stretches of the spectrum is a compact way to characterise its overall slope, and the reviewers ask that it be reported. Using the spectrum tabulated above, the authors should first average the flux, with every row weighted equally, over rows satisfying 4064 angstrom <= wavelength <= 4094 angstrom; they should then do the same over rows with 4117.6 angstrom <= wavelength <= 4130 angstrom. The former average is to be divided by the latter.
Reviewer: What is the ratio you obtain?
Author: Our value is 1.0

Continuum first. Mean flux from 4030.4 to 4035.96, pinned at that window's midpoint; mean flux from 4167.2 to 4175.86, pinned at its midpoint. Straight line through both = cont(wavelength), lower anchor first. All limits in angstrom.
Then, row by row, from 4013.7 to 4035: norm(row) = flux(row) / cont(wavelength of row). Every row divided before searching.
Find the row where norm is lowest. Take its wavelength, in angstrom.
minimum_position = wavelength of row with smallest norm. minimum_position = 4031.78 angstrom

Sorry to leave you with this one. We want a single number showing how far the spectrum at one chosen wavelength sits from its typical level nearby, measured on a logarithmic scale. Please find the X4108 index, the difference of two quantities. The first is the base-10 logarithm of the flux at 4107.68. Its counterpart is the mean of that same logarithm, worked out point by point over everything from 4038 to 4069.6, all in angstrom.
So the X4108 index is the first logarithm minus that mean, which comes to -0.161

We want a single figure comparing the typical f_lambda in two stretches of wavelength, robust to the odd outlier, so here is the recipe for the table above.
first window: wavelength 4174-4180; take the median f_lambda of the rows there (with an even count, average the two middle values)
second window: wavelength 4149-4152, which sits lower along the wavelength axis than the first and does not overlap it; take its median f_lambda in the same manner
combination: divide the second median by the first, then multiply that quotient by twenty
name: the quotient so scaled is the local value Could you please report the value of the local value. 19.9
